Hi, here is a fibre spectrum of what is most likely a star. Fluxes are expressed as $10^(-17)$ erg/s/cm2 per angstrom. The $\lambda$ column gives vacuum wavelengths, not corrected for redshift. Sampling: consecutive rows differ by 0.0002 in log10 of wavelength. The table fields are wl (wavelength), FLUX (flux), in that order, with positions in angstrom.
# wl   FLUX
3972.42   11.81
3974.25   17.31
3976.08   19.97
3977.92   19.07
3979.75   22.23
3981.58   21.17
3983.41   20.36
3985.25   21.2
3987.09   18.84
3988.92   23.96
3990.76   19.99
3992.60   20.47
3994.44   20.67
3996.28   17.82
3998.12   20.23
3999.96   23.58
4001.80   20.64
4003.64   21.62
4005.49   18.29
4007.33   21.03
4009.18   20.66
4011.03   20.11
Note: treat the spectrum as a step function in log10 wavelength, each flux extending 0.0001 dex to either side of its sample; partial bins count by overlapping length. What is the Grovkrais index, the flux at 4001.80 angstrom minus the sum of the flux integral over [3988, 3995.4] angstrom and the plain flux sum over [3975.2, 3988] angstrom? -279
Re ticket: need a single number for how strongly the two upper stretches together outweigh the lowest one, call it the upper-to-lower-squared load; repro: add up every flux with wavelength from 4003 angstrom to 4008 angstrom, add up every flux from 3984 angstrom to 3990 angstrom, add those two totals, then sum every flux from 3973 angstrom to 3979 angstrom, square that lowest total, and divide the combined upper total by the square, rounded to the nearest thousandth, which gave 0.039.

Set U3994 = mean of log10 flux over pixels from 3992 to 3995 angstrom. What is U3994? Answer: 1.31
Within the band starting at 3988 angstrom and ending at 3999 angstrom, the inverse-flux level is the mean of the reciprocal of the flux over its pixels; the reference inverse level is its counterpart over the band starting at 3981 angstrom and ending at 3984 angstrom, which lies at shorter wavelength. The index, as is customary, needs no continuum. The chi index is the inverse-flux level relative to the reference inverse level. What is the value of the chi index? 1.02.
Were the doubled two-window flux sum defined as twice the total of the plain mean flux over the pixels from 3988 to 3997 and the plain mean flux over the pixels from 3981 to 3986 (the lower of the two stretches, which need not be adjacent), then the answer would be 83.0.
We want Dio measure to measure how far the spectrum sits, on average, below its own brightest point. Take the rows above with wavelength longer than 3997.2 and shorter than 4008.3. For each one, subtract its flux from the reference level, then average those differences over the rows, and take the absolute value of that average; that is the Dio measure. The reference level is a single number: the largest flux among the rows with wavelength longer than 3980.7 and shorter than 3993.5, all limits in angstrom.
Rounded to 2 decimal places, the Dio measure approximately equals 3.06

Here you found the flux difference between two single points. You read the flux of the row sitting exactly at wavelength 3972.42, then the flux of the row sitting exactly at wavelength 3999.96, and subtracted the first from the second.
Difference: 11.8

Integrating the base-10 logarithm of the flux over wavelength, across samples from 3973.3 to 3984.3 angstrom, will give 14.3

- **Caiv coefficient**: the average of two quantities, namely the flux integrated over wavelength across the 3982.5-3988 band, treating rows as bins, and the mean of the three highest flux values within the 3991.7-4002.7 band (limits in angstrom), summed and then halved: 66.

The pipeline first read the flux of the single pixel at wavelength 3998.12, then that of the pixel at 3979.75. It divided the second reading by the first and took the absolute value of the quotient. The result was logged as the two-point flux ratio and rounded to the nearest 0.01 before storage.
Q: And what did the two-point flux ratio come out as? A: 1.10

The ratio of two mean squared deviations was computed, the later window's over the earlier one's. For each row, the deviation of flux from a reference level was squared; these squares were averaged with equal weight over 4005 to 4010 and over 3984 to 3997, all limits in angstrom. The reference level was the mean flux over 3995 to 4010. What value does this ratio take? 0.5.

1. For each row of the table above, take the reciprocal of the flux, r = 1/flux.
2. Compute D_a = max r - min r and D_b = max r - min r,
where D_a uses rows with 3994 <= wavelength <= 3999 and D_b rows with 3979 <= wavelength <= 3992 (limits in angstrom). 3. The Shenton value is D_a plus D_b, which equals 0.0191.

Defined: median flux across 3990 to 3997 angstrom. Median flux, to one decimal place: 20.2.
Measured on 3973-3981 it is 19.5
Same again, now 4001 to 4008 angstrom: 20.8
